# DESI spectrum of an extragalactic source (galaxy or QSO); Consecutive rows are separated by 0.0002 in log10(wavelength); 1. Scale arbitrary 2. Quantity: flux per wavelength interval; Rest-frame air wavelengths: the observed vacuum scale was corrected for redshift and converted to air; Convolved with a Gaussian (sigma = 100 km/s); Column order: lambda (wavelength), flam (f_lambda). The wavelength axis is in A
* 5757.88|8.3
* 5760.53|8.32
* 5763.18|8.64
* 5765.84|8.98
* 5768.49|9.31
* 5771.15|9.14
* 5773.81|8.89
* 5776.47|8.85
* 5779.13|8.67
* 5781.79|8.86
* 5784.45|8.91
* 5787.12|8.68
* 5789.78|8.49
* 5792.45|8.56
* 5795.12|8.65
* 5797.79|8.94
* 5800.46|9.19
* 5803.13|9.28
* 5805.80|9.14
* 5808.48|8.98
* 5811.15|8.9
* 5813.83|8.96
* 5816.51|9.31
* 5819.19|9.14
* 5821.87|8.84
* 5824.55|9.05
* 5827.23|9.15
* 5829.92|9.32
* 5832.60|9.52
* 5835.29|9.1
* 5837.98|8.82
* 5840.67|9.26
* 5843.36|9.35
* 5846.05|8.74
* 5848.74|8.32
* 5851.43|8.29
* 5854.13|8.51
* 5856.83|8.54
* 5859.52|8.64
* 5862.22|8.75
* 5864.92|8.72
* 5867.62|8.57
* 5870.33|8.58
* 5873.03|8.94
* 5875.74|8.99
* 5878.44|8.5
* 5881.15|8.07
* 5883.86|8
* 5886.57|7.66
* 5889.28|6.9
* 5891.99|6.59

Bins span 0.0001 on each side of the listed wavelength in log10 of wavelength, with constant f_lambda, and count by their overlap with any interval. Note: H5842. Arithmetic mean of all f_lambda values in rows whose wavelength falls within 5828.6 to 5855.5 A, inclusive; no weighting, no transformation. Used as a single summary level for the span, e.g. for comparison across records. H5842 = 8.92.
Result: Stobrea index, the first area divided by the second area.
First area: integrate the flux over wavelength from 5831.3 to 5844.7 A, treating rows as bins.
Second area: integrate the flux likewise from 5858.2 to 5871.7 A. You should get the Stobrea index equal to 1.06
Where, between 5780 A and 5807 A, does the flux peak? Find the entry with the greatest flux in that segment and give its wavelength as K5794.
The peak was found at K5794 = 5803.13 A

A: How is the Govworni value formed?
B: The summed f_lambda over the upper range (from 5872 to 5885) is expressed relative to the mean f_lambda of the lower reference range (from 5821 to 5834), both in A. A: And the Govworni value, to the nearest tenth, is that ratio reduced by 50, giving -45.4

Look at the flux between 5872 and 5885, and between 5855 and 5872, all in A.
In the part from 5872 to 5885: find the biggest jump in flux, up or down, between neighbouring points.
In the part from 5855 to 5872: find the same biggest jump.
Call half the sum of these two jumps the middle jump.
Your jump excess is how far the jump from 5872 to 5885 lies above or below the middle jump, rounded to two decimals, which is 0.17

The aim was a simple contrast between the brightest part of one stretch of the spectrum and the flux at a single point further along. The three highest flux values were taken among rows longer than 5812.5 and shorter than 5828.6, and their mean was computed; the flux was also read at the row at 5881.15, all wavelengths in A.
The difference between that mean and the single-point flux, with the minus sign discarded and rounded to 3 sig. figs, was 1.13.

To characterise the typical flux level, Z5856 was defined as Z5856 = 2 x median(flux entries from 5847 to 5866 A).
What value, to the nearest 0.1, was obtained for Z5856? 17.1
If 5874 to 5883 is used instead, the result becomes 17.0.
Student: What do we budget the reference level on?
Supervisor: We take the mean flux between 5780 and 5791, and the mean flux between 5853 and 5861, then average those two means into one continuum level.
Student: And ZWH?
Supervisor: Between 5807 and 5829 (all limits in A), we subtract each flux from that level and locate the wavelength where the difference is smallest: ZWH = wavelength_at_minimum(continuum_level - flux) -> 5816.51 A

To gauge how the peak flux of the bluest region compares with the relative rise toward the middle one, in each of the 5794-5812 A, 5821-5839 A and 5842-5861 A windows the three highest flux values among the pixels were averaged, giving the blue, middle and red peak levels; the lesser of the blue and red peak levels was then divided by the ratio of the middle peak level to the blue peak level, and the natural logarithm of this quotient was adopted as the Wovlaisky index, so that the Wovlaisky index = 2.17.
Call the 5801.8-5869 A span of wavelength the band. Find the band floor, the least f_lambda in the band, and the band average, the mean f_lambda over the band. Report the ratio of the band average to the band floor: 1.08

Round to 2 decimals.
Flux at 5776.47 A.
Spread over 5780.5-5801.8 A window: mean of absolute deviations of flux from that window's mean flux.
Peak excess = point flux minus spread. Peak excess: 8.66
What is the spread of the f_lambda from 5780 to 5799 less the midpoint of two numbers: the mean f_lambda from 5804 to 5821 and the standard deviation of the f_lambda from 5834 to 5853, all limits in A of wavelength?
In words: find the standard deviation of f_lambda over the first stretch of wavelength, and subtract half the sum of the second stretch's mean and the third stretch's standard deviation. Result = -4.57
